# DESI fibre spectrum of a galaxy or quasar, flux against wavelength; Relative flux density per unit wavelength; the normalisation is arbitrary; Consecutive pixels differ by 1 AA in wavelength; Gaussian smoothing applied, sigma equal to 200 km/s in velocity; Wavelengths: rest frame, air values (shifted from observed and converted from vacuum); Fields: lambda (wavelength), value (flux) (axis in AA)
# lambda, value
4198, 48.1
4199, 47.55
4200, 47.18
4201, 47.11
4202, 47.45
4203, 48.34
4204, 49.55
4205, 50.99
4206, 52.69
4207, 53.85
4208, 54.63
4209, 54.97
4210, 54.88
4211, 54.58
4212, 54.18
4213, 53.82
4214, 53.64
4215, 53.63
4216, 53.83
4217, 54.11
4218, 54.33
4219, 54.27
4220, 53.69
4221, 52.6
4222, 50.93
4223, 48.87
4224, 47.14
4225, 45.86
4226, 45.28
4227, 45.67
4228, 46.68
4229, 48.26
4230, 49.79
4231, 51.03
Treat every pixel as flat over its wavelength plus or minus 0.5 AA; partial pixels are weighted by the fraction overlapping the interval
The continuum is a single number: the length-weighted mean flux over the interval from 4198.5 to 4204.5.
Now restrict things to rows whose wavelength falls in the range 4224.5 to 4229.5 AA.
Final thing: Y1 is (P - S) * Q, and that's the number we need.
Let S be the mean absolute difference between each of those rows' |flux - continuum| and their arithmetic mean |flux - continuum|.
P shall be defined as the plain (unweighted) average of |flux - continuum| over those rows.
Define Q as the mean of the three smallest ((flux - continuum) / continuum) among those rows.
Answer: -0.05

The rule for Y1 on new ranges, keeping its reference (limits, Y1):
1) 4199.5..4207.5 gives -0.01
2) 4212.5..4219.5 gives 0.71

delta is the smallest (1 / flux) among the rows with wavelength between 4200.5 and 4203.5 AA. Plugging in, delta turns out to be 0.0207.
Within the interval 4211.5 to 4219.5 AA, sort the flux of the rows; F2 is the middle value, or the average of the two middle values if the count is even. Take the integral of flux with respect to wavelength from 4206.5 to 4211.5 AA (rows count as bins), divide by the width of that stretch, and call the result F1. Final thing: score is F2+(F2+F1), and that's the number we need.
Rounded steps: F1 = 54.6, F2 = 54.0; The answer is 162.5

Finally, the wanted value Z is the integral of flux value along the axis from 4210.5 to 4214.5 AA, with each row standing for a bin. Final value 216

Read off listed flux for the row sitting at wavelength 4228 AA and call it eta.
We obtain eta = 46.68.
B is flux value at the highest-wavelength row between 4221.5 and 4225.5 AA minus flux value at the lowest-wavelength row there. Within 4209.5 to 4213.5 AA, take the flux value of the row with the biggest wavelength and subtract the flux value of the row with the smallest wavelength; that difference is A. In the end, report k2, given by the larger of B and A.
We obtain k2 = -1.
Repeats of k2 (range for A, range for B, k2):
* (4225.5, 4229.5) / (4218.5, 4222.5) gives 3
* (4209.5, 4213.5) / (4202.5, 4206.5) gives 4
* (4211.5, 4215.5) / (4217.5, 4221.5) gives -1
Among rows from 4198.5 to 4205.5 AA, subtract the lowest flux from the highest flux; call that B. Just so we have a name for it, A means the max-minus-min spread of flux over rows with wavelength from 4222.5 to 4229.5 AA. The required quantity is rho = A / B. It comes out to 0.9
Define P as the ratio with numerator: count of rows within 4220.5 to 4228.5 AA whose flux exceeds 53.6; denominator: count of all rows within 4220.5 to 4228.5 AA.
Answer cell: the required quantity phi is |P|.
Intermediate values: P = 0.0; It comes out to 0.0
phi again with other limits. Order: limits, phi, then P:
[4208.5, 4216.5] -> 1.0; 1.0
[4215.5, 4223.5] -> 0.6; 0.6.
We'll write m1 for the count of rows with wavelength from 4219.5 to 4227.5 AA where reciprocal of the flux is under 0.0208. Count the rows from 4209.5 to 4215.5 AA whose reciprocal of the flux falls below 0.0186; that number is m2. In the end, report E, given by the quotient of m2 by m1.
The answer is 1.0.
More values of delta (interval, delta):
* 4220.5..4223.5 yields 0.0190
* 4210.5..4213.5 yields 0.0183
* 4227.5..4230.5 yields 0.0201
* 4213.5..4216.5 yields 0.0186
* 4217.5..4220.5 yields 0.0184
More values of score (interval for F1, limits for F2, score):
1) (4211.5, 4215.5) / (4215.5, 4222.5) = 161.5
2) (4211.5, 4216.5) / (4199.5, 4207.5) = 151.7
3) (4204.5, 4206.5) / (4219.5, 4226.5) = 149.6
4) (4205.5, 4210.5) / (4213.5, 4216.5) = 161.5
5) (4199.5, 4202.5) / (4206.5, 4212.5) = 156.5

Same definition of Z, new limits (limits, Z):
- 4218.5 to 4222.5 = 211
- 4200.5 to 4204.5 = 192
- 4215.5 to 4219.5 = 217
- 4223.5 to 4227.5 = 184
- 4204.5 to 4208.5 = 212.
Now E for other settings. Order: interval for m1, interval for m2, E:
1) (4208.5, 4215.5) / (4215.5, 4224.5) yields 0.6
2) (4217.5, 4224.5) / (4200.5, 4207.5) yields 0.2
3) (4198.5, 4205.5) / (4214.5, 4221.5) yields 1.3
